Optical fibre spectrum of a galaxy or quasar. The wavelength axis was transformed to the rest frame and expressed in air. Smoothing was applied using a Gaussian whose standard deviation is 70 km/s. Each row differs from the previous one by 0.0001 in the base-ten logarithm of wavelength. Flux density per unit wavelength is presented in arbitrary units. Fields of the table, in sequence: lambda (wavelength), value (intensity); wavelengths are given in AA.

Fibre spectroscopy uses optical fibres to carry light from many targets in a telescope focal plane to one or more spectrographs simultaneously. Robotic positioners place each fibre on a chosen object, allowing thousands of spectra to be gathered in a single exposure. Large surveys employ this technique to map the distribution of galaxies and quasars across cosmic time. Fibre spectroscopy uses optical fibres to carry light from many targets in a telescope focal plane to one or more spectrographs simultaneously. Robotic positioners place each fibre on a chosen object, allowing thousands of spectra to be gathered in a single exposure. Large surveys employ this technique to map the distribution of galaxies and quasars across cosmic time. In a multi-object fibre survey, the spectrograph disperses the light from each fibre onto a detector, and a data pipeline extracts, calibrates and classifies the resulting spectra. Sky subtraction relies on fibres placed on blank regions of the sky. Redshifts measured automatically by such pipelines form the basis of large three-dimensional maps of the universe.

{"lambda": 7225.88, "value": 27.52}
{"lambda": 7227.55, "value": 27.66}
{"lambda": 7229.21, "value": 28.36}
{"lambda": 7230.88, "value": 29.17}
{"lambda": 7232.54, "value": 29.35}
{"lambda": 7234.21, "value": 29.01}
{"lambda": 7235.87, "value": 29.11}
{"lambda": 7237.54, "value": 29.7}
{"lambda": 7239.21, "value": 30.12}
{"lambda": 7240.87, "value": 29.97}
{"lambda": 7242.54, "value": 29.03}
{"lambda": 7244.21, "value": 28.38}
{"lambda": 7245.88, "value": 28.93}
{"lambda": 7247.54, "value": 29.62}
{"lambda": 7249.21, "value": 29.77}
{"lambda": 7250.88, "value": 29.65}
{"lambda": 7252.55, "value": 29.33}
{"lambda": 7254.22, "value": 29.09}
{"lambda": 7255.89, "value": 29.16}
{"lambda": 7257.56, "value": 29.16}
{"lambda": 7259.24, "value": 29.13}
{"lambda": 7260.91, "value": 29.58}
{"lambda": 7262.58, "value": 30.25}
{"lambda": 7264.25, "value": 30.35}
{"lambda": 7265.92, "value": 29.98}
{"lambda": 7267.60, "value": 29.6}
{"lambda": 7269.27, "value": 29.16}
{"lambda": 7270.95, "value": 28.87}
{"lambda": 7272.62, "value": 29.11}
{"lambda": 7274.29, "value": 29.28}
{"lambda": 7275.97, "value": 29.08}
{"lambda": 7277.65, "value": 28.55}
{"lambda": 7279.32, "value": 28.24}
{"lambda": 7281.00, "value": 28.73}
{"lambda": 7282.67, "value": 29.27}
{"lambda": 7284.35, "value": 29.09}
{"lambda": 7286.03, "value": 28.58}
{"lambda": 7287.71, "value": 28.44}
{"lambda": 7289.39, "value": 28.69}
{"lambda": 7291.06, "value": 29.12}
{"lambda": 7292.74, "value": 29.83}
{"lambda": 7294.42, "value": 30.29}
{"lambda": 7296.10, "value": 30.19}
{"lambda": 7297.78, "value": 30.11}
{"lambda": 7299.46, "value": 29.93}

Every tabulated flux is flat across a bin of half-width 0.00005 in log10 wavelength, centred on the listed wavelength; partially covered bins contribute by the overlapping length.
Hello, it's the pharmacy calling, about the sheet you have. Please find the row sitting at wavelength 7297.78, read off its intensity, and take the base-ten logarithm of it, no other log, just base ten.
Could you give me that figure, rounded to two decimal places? 1.48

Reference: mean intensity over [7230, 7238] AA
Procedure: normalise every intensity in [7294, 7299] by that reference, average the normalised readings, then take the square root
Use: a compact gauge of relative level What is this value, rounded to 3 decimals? 1.016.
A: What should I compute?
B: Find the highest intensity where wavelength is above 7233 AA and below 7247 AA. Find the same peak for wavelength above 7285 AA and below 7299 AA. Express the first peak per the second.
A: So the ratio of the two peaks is 0.994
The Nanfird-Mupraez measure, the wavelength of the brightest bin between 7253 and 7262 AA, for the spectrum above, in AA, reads 7260.91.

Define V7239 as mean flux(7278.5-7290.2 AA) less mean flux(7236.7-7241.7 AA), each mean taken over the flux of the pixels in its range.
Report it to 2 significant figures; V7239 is -1.2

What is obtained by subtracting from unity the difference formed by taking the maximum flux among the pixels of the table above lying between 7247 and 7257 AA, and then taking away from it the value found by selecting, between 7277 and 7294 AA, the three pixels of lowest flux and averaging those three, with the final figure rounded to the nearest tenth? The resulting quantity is -0.4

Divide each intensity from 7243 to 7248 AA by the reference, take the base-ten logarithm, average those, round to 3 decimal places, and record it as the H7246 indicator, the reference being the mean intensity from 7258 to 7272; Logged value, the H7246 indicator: -0.010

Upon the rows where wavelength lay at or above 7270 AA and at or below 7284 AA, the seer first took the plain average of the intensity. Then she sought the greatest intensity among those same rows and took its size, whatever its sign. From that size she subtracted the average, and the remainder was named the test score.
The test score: 0.4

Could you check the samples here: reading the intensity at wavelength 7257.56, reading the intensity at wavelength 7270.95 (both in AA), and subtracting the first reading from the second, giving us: -0.3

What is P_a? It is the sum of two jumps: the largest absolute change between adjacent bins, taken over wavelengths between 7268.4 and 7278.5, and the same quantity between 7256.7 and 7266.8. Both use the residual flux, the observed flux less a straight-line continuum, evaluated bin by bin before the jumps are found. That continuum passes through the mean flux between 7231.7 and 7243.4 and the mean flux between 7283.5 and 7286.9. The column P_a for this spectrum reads 1.20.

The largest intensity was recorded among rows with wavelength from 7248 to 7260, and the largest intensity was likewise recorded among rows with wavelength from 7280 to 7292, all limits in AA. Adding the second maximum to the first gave 59.0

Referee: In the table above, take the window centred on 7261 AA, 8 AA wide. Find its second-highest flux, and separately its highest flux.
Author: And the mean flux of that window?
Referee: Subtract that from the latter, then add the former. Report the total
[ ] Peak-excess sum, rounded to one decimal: 30.9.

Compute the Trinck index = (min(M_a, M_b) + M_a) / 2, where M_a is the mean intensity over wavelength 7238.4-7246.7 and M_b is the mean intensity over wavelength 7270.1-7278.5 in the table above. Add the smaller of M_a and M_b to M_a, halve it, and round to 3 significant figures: 29.1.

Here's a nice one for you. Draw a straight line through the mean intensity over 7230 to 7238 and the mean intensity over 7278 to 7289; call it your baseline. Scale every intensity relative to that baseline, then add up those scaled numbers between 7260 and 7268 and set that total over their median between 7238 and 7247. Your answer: 5.20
